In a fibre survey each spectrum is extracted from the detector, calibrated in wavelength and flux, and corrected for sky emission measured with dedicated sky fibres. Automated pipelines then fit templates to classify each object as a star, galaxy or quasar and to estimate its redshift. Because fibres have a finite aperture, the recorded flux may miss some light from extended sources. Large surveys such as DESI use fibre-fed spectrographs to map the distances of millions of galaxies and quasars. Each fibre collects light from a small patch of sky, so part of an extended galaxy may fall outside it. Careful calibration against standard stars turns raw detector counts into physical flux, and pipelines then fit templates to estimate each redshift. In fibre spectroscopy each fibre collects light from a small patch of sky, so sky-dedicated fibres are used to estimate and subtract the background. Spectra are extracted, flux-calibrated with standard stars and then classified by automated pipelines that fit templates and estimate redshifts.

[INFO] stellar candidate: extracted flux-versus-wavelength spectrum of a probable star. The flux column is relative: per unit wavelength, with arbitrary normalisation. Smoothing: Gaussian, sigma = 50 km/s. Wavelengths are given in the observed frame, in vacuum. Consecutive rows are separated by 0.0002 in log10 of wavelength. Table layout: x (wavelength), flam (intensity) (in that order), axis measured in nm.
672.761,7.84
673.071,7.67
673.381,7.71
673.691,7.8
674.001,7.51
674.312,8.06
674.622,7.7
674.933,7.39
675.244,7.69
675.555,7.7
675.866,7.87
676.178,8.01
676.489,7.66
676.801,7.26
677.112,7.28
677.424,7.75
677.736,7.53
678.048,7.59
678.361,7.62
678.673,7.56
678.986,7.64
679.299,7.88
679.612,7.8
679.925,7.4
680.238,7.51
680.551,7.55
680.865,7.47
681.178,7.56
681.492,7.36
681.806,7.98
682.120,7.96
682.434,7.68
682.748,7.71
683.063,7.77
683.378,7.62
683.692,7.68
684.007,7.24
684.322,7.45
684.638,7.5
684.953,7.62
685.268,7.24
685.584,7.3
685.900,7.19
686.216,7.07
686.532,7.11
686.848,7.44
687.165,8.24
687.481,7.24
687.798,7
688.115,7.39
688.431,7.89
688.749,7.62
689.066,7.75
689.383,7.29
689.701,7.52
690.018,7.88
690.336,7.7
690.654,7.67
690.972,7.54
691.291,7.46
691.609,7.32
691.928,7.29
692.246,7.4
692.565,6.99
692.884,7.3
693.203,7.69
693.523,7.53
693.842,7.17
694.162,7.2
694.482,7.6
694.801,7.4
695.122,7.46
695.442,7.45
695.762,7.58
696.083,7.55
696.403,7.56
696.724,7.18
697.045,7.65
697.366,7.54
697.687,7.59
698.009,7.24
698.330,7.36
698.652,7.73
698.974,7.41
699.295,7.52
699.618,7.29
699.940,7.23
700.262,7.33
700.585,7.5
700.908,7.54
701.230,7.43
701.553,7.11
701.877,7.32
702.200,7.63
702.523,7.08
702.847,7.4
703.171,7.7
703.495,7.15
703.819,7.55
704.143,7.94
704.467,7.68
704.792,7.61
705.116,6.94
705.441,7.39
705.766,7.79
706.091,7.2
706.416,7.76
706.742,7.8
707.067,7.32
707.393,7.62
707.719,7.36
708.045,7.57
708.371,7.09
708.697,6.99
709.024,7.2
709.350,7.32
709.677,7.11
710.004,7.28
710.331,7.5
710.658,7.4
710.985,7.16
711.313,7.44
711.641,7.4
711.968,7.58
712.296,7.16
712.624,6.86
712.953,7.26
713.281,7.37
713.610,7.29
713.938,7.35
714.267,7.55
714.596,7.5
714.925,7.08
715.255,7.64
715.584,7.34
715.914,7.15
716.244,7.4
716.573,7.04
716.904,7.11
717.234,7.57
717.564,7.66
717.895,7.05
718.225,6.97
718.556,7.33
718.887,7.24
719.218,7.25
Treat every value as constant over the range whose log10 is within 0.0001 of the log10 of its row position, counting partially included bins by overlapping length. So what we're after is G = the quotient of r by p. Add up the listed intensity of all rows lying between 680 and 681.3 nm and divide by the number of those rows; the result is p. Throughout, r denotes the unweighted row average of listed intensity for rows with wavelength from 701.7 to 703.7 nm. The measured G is 0.98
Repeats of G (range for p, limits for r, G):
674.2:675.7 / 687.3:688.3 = 0.94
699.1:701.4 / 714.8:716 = 0.99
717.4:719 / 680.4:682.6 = 1.06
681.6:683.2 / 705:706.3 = 0.94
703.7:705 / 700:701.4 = 0.97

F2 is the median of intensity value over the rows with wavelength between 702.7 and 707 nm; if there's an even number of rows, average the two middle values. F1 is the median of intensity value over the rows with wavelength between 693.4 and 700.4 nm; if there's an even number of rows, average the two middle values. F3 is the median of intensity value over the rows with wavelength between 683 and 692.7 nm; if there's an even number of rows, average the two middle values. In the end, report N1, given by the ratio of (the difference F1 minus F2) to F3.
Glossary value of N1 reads -0.021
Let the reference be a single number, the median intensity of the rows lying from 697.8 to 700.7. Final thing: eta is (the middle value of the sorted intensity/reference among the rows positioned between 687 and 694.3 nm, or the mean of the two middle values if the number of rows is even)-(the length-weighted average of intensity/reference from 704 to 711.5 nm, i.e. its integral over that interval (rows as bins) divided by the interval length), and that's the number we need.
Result 0.007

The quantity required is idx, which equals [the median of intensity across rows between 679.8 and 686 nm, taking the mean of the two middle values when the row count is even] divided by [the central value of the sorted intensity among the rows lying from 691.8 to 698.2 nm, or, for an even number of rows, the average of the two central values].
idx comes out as 1.01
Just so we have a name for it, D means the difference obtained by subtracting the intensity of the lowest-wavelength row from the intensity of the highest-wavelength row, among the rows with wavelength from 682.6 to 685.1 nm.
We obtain -0.09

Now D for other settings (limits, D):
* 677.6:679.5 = 0.35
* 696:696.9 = -0.37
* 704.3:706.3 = -0.48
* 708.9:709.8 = -0.09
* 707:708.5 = -0.23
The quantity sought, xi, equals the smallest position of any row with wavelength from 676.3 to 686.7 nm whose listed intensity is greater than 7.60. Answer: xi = 676.489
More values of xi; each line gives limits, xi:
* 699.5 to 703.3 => 702.200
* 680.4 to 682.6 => 681.806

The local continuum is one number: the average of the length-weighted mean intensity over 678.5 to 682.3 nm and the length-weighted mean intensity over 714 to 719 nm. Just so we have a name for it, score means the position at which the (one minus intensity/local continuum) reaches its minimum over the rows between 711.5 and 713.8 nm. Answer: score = 711.968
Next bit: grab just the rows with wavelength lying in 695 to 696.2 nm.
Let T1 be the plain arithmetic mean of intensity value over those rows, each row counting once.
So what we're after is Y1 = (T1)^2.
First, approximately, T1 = 7.510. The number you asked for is 56.4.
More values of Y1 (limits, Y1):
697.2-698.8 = 56.1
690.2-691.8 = 56.8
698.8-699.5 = 55.7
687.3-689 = 55.2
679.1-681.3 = 57.7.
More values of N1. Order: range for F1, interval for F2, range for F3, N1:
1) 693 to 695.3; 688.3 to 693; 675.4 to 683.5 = -0.008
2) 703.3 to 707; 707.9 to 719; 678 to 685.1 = 0.040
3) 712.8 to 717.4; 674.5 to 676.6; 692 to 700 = -0.048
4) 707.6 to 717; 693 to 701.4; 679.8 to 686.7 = -0.021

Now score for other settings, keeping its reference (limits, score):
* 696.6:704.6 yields 704.143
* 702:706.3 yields 704.143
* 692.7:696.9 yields 693.203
